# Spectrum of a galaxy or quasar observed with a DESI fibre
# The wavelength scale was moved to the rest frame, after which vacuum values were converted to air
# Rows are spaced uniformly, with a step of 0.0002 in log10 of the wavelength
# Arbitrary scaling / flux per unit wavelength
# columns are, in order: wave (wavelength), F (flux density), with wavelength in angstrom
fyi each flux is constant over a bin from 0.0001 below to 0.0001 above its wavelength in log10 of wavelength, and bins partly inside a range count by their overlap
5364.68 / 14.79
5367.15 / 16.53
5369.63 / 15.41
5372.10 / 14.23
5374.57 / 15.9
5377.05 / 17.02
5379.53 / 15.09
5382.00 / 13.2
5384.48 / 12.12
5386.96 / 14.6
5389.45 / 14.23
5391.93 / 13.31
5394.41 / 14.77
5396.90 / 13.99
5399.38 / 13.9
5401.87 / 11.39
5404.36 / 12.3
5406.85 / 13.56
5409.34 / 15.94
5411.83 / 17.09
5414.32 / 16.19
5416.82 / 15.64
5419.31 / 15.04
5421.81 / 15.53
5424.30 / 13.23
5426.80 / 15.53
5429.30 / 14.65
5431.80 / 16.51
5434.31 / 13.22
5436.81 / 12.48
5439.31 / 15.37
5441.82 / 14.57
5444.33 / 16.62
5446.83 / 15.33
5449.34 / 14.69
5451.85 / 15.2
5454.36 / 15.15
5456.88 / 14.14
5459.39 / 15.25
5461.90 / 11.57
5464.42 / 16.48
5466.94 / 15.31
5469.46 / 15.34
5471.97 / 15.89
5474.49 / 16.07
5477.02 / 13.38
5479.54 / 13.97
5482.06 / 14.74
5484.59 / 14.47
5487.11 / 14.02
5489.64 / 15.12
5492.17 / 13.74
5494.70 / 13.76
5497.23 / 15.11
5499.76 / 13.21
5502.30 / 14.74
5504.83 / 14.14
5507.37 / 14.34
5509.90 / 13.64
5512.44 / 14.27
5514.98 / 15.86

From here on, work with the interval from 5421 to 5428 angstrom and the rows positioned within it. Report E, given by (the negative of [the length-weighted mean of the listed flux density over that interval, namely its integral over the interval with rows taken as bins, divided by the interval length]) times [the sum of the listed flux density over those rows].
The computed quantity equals -652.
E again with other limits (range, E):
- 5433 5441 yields -565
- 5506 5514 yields -598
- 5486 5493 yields -614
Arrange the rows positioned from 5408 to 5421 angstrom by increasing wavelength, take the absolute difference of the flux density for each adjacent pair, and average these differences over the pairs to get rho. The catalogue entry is 0.8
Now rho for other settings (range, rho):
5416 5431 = 1.3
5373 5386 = 1.5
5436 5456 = 1.2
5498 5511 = 0.8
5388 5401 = 0.8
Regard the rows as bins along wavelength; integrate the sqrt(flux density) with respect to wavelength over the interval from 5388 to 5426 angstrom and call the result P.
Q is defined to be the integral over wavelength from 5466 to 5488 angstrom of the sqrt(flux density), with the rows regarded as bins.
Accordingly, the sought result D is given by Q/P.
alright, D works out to 0.6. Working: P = 144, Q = 84.6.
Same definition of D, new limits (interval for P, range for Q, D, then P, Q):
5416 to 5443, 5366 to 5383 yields 0.6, 103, 66.6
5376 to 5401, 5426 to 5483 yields 2.3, 94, 219.4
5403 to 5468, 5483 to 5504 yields 0.3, 250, 79.3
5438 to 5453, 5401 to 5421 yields 1.3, 59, 76.6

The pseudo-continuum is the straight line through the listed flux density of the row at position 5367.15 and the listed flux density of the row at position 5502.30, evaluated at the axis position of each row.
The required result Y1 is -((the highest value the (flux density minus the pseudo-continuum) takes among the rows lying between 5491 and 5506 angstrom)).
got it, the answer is -0.3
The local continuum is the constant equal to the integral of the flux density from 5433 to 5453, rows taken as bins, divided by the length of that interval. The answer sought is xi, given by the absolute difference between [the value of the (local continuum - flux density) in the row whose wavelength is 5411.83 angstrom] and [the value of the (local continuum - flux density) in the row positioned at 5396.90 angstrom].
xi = 3.1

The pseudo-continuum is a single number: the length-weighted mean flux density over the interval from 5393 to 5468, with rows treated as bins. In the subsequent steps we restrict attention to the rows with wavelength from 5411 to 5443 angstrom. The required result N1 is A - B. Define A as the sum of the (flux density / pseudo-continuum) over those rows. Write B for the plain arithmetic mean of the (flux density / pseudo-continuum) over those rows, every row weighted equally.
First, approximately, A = 13.3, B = 1.02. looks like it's 12.3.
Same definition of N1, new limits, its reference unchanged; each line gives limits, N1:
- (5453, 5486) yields 12.1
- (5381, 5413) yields 11.3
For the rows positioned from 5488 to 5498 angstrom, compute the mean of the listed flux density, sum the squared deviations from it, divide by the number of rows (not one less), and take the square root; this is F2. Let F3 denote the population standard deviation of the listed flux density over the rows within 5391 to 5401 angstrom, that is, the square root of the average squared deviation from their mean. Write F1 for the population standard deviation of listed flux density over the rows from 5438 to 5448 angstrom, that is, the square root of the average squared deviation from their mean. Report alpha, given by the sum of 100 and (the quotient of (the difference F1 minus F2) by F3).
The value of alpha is 100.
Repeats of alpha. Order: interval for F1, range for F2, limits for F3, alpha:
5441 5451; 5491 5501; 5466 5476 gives 100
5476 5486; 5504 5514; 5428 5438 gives 100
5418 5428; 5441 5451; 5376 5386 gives 100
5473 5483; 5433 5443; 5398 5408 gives 100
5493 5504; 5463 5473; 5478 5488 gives 101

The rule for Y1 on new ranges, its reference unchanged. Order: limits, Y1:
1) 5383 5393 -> 1.7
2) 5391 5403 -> 1.4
